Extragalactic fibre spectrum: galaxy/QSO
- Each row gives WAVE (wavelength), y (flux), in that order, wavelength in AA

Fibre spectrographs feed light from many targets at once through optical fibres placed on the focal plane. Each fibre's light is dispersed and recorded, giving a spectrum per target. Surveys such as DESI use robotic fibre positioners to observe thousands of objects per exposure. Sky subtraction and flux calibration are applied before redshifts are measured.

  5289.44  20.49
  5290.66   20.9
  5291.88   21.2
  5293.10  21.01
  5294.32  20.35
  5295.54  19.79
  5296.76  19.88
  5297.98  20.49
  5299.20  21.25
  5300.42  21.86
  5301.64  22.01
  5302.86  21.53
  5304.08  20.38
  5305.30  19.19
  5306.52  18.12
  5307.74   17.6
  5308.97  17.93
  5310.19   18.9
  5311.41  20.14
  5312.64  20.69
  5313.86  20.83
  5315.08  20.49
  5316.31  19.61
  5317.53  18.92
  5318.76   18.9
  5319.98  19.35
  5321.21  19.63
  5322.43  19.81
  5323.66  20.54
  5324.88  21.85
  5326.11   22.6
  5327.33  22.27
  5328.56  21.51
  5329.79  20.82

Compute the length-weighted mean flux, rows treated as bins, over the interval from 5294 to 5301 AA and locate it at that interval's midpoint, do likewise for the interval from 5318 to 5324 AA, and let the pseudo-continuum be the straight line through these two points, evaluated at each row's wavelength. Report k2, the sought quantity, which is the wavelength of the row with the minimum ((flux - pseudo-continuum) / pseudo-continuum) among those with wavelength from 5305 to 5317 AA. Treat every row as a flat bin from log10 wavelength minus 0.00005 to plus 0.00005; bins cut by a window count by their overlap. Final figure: 5307.74 AA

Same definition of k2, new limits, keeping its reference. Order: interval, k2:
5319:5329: 5319.98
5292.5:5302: 5295.54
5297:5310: 5307.74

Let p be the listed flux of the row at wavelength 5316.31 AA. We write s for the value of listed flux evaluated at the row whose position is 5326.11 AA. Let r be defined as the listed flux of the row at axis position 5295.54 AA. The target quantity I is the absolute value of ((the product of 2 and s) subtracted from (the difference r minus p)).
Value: 45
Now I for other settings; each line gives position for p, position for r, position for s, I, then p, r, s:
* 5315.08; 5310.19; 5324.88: 45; 20.49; 18.9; 21.85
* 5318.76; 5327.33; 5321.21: 36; 18.9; 22.27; 19.63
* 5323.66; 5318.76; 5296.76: 41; 20.54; 18.9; 19.88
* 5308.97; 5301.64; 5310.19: 34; 17.93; 22.01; 18.9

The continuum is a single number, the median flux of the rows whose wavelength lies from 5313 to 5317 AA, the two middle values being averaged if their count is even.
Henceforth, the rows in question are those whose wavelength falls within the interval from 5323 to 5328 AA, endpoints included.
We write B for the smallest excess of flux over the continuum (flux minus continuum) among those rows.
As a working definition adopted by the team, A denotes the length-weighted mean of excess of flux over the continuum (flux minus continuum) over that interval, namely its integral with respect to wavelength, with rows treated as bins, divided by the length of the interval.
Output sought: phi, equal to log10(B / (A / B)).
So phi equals -2.7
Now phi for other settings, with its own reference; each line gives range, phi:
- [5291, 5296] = 0.6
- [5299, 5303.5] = -0.3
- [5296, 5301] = 0.0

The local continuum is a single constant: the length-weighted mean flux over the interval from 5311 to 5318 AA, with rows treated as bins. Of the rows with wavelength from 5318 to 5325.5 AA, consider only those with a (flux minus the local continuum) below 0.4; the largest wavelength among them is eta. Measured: 5322.43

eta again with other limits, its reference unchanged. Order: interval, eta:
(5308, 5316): 5315.08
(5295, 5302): 5297.98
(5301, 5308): 5307.74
